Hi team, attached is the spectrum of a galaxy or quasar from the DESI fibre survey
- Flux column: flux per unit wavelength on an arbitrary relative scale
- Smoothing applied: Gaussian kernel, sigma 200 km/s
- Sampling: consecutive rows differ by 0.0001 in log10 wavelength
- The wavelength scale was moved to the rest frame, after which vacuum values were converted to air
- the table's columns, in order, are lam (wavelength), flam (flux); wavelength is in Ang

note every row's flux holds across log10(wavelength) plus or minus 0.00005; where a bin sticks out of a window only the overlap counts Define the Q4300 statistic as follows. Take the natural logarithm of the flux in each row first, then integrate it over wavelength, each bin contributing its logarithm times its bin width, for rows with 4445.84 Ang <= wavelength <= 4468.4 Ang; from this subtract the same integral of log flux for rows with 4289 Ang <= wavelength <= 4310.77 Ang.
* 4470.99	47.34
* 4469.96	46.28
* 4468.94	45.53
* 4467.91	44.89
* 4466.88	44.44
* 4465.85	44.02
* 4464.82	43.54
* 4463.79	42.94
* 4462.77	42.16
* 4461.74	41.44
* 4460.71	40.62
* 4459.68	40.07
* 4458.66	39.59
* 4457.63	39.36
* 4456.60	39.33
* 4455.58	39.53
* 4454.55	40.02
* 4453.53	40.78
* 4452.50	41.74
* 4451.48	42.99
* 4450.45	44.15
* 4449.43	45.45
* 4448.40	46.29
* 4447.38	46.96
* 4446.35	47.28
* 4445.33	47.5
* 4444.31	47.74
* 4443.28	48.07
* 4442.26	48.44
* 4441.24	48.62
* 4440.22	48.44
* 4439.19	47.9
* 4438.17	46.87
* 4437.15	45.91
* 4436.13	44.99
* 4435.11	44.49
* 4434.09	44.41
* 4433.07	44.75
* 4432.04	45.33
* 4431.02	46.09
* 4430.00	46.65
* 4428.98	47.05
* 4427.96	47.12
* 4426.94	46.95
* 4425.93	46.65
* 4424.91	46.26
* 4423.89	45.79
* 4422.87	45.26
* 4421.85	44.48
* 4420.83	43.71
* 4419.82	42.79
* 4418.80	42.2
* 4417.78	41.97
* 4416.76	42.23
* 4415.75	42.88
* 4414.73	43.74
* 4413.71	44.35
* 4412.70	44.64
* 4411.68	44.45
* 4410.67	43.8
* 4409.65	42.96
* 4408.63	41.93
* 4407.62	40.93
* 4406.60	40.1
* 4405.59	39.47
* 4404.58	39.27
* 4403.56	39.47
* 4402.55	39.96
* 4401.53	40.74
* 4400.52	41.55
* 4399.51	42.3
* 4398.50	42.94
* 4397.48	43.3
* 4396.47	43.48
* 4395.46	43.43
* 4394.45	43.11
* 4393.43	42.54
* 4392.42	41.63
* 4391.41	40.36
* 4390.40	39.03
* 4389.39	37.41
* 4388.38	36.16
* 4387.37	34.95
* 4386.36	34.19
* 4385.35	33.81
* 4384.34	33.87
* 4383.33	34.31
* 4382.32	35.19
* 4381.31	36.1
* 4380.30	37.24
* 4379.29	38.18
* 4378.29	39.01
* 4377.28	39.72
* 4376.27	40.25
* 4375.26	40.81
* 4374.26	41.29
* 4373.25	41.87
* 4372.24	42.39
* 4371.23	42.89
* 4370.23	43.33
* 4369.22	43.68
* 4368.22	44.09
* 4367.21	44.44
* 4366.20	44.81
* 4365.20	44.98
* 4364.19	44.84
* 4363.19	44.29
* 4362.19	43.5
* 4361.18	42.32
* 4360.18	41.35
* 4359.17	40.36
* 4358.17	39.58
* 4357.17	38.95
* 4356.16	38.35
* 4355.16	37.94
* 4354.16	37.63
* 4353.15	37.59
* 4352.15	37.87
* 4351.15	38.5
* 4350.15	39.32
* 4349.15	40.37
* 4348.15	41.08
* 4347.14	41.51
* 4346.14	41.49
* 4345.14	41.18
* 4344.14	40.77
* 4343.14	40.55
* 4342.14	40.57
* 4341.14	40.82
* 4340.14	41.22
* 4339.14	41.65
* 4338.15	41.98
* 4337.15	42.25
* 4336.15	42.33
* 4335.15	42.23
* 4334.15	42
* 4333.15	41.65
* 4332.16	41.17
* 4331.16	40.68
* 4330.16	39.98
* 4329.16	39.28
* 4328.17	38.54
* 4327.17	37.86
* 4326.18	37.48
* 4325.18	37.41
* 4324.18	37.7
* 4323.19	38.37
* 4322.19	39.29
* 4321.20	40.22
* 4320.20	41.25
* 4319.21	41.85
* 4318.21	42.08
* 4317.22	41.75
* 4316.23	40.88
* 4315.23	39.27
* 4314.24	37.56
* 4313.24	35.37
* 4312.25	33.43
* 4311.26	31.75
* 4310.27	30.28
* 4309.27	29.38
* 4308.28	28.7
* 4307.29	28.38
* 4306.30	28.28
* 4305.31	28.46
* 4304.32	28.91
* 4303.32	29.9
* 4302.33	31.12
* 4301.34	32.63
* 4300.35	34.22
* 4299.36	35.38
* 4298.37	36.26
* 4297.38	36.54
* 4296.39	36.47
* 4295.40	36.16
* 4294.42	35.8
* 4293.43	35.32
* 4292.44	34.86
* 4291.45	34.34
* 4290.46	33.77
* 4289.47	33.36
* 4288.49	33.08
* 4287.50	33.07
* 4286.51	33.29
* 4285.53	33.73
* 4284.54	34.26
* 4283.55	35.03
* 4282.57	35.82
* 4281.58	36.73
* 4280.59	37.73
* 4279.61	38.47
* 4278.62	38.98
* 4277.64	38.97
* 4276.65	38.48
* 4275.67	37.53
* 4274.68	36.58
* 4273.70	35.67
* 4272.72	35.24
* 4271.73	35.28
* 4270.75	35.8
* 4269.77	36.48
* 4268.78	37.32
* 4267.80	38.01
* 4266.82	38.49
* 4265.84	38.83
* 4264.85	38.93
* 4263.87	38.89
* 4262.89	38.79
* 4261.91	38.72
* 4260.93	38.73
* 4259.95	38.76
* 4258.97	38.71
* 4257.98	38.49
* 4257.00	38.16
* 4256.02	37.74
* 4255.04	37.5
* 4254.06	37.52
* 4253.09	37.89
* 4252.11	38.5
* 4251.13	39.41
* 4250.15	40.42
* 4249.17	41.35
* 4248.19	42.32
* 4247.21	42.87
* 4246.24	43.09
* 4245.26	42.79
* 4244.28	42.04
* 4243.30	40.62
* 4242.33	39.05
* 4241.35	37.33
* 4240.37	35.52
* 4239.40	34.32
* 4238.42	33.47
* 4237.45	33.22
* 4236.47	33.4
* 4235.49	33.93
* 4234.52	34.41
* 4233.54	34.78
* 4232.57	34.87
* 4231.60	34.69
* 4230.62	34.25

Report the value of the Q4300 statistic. 9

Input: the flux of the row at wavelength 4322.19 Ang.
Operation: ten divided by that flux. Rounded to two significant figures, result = 0.25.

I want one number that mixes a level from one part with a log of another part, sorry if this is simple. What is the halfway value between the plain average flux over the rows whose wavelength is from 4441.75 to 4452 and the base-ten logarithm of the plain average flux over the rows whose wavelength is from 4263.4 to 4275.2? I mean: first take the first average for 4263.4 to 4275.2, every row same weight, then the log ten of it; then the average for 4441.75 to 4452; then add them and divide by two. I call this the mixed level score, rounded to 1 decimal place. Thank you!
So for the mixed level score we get 24.0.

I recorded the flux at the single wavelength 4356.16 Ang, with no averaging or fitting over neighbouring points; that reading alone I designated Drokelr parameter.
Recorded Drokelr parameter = 38.35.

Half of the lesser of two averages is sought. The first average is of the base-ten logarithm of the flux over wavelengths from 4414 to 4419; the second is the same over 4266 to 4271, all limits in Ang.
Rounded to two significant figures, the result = 0.79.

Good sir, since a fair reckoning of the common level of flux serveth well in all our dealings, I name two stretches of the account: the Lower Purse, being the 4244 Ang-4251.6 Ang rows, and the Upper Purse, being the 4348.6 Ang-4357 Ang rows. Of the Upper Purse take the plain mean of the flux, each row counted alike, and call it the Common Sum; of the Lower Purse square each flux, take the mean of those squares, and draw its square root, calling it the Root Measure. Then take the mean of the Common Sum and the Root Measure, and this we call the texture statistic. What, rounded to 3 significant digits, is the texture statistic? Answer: 40.1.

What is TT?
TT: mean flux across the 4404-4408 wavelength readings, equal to 39.9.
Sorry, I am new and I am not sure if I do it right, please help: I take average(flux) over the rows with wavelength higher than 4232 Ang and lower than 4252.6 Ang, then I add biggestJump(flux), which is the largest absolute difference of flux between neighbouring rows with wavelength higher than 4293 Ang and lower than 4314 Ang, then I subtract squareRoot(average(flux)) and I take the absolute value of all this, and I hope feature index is 33.8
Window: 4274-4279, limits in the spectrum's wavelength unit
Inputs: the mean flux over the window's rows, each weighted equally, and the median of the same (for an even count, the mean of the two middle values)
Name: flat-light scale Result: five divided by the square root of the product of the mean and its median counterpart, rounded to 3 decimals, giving 0.131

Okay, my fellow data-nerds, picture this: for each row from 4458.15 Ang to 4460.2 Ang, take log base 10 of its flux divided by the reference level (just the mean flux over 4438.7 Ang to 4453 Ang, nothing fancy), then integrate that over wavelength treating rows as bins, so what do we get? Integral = -0.139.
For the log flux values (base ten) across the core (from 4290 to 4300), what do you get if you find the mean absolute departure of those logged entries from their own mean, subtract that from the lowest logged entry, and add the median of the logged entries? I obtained 3.07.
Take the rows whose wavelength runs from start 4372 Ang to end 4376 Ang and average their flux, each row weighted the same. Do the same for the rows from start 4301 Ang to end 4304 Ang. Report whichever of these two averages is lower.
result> 31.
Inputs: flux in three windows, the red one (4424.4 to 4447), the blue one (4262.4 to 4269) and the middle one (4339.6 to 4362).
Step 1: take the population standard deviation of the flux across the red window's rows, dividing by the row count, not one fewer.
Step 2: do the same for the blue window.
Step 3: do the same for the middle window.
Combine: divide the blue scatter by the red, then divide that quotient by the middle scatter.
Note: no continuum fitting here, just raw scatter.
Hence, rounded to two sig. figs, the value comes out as 0.31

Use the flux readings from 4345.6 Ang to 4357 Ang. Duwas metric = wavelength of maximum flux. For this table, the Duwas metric 4347.14 Ang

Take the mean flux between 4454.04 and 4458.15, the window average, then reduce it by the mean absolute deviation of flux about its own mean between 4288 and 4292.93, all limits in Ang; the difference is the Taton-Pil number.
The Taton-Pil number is 39.0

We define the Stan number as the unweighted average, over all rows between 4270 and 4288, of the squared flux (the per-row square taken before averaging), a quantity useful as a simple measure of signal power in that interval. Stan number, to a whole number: 1310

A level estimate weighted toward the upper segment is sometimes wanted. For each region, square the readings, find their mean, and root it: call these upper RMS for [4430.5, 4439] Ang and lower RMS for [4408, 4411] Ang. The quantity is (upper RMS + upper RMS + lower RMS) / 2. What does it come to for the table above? 67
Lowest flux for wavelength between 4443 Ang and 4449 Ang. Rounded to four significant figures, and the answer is 46.29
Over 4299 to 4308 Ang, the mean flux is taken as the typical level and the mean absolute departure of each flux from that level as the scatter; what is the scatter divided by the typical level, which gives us 0.073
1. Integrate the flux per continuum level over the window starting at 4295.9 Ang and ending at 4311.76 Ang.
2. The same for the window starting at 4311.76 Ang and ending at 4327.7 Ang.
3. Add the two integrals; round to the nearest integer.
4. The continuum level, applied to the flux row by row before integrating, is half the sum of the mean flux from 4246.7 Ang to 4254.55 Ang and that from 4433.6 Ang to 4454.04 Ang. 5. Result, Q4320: 26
